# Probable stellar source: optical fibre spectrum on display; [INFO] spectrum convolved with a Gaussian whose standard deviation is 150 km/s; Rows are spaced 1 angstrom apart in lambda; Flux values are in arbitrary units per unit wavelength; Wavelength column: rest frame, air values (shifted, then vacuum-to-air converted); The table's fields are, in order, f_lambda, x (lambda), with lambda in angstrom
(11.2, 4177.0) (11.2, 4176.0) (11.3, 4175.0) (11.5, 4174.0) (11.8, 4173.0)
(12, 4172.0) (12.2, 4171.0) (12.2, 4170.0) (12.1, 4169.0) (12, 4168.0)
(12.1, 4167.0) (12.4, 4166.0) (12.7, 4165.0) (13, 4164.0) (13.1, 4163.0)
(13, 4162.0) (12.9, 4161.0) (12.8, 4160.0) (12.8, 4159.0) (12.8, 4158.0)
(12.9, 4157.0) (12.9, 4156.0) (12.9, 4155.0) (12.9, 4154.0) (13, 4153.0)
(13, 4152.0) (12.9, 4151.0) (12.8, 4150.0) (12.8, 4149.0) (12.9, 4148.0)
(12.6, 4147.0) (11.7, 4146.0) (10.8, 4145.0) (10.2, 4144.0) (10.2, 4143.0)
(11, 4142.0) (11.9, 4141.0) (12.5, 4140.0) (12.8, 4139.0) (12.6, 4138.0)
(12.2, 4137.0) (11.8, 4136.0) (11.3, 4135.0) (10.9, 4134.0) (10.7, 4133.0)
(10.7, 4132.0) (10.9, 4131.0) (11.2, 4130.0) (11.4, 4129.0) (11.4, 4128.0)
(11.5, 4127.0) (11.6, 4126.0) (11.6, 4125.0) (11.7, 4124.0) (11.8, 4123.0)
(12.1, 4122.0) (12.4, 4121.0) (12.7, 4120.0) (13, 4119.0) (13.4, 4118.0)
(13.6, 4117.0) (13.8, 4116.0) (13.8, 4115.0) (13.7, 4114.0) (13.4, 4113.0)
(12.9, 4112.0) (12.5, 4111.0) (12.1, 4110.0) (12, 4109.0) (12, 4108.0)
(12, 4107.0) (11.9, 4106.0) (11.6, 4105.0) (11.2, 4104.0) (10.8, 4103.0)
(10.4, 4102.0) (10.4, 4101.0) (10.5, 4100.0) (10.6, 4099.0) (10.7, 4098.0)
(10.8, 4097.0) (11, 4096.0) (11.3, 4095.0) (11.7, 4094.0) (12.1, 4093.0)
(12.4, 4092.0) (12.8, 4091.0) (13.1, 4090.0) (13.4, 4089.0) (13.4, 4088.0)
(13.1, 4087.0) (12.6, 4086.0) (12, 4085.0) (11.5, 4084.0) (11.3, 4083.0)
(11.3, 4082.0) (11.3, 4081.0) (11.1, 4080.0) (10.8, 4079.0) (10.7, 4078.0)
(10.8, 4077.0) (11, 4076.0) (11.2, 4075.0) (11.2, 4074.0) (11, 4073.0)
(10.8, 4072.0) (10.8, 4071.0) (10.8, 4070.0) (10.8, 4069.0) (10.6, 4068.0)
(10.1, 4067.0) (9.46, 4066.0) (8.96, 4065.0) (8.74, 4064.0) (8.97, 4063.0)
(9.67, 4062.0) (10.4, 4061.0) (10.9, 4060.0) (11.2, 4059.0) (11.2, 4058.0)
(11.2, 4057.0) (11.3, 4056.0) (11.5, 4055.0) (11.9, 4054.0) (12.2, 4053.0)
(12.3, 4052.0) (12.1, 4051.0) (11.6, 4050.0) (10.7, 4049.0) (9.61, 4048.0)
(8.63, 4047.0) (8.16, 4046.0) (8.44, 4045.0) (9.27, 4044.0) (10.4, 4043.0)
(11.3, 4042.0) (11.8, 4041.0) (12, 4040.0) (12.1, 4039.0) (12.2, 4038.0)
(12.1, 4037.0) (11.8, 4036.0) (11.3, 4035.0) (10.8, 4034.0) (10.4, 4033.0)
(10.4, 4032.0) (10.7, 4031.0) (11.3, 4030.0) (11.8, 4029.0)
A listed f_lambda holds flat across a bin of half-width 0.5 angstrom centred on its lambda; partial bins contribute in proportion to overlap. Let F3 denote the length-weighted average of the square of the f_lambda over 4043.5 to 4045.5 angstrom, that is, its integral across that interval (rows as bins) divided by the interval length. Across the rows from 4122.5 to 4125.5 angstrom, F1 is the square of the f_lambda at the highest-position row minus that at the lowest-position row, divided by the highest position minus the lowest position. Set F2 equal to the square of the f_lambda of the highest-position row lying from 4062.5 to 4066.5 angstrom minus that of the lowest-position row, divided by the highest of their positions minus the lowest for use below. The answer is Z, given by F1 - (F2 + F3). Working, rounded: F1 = -2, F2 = 3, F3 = 79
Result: -84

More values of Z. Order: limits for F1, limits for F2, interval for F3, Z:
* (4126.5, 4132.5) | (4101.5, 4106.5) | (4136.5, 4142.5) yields -160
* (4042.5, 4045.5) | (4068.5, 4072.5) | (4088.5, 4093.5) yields -181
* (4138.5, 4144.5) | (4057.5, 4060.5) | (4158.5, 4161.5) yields -173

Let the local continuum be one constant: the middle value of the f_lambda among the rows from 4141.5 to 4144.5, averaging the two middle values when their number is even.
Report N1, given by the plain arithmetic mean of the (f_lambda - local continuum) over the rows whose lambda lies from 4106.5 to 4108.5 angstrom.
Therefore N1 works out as 1.8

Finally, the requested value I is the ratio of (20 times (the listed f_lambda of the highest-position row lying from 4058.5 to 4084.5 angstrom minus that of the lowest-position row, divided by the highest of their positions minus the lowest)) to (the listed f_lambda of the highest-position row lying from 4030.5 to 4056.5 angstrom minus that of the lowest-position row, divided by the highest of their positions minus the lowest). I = 10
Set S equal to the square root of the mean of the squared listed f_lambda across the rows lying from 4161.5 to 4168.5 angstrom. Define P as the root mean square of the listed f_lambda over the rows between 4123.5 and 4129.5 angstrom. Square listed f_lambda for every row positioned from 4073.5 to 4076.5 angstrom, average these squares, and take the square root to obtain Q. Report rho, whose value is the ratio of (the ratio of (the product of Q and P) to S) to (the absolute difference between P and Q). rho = 25.4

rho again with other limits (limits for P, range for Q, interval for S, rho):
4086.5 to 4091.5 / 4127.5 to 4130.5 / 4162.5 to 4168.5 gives 6.5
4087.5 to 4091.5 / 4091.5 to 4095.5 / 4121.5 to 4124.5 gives 10.2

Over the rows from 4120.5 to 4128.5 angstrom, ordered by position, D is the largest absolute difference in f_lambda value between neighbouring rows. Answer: 0.30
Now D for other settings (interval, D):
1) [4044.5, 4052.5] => 1.09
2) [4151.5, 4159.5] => 0.10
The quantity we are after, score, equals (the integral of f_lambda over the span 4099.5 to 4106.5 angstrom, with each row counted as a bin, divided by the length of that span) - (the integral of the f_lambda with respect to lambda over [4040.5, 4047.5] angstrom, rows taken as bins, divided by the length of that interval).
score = 1.3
